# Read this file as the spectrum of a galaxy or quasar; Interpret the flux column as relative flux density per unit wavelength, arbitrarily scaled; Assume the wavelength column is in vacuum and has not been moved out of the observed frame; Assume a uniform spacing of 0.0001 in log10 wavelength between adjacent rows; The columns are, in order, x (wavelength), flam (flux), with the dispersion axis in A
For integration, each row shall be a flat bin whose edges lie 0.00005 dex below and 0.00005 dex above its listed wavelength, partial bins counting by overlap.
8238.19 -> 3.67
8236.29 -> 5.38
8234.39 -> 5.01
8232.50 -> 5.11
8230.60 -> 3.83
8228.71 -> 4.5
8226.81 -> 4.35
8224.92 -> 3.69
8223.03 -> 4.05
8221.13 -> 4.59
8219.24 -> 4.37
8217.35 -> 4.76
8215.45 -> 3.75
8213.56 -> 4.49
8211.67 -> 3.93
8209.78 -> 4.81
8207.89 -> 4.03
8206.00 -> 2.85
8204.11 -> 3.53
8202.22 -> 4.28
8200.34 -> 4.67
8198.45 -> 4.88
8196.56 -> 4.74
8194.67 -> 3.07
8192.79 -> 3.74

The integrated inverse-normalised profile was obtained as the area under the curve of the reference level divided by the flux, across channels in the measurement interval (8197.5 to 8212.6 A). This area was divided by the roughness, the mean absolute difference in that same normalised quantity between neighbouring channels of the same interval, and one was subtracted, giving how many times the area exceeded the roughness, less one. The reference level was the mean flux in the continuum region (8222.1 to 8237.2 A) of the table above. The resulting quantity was 78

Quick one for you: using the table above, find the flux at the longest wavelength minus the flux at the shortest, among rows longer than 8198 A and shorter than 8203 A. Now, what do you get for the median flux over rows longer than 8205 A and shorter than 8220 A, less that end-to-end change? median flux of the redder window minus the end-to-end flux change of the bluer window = 4.8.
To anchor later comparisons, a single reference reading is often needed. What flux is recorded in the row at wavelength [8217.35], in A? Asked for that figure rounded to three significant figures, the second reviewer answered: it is 4.76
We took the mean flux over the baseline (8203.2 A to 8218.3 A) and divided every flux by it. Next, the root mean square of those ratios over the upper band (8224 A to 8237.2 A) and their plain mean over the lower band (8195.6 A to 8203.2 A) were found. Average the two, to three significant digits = 1.15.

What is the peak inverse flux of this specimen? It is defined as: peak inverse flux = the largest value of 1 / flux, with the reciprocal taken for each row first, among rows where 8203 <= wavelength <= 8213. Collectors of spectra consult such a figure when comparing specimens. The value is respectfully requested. 0.35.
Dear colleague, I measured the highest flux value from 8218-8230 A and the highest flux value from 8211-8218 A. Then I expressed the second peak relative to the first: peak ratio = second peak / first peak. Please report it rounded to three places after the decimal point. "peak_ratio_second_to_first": 1.037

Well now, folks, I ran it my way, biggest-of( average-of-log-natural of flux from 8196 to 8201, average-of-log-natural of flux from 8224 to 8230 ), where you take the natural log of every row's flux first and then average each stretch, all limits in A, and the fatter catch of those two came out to 1.56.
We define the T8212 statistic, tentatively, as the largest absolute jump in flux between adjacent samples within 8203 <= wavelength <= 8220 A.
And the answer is 1.2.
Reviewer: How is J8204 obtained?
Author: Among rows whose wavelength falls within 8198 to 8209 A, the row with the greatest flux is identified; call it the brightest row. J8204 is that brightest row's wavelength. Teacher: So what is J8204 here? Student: 8198.45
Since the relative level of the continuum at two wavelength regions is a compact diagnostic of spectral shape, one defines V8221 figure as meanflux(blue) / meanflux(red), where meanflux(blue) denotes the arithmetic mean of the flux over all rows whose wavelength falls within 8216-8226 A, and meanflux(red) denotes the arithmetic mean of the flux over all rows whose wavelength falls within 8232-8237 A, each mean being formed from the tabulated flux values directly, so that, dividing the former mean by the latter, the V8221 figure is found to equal 0.83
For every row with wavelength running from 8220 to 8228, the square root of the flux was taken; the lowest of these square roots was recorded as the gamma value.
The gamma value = 1.92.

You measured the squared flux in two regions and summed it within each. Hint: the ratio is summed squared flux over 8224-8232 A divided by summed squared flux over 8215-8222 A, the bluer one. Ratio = 0.88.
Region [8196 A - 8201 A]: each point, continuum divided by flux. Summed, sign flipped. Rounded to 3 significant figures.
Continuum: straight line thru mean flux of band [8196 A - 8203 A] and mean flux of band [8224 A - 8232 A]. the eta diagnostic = -2.94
